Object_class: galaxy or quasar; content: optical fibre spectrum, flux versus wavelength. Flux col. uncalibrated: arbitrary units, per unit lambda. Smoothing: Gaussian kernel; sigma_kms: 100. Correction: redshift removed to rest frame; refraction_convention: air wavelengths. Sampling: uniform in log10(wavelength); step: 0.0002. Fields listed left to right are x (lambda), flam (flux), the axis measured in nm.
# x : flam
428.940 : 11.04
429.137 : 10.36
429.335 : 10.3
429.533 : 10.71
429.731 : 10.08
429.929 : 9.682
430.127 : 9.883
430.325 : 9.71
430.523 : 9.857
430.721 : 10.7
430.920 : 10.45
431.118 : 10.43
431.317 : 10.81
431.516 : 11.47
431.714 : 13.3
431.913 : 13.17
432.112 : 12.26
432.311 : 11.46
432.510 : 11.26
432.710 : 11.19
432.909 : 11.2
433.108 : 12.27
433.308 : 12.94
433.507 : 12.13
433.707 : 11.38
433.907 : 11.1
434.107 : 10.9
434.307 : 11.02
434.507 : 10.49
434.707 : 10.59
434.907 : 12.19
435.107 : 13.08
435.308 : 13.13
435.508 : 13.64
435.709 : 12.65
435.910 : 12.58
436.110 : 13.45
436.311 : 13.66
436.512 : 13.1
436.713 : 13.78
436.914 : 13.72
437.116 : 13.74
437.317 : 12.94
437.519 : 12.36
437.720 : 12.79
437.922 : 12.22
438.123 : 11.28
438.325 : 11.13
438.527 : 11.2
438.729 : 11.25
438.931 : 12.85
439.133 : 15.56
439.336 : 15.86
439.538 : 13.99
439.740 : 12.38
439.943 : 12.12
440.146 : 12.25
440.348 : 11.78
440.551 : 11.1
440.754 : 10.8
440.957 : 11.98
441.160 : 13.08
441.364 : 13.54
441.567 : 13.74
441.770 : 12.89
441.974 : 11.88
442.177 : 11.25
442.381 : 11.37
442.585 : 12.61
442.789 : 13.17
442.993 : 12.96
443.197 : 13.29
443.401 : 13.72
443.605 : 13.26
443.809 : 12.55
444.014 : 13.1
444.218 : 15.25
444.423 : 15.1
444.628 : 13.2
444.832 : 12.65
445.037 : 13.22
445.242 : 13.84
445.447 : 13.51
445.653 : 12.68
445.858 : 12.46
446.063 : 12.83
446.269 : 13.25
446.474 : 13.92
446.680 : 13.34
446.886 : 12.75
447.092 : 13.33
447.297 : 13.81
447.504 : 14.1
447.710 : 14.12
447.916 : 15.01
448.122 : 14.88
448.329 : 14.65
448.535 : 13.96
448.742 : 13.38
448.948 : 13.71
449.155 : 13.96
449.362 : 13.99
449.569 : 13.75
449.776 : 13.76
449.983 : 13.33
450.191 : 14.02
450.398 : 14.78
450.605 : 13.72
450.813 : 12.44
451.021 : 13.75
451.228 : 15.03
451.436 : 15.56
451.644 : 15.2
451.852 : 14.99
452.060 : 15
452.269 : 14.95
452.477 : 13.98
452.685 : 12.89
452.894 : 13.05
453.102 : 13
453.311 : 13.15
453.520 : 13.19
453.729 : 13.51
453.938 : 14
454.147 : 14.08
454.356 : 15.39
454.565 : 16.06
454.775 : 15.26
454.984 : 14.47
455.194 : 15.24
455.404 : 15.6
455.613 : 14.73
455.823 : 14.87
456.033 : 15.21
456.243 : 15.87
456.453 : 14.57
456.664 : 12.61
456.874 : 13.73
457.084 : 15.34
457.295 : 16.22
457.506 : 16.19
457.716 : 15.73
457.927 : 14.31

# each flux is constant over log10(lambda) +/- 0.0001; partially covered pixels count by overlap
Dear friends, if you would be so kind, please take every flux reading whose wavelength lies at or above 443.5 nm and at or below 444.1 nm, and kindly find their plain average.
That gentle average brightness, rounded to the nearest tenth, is 13.0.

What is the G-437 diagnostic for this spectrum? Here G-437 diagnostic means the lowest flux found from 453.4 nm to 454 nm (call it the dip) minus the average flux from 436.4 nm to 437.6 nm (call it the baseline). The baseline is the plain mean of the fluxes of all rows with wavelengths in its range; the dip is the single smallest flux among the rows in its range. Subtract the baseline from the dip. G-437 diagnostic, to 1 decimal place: -0.1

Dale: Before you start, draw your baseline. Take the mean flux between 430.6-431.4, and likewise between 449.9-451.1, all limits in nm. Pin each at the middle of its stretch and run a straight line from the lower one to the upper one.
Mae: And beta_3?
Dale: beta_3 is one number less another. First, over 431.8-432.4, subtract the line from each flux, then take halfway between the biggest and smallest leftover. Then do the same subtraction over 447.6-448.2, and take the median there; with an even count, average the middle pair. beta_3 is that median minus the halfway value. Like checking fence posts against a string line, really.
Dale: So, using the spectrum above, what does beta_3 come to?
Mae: 0.0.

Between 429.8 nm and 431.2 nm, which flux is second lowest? 9.71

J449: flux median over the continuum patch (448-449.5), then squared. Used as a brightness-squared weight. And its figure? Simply 195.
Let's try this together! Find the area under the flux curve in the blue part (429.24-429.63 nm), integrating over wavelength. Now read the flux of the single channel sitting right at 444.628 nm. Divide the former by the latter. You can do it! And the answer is 0.31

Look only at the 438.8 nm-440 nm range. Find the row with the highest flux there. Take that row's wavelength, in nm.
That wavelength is 439.336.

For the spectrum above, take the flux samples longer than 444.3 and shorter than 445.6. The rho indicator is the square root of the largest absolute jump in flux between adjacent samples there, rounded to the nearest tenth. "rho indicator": 1.4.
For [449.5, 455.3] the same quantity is 1.1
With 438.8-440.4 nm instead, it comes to 1.6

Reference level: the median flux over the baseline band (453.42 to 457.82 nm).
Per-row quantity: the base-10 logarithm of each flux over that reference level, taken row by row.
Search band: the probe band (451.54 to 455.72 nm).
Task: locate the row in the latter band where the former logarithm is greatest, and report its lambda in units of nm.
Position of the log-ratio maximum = 454.565 nm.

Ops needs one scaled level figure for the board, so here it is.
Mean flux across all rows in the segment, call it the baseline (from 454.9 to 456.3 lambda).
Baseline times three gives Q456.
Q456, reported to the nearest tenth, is 45.4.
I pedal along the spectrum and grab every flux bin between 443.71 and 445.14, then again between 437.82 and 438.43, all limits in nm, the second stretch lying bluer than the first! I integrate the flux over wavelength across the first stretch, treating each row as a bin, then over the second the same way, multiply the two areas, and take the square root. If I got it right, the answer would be 11.7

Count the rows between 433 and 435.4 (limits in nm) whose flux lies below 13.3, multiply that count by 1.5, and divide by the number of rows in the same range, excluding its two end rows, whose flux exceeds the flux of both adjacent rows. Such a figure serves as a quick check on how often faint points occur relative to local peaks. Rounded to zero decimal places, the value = 9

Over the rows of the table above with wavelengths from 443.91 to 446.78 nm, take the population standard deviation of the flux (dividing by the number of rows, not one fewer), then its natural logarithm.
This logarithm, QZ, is -0.21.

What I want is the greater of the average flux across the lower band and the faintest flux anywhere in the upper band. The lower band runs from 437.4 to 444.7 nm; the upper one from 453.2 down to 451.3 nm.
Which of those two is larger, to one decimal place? 12.9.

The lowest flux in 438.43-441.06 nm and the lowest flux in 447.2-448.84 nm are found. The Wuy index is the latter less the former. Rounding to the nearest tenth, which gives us 2.6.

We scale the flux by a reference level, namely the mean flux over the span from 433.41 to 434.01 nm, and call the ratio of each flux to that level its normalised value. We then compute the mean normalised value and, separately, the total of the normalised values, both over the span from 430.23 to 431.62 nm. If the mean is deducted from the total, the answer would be 5.5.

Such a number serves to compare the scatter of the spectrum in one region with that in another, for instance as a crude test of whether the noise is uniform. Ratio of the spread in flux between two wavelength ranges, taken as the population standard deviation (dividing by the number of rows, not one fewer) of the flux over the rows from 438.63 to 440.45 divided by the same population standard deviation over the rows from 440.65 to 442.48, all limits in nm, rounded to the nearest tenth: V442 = 1.6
